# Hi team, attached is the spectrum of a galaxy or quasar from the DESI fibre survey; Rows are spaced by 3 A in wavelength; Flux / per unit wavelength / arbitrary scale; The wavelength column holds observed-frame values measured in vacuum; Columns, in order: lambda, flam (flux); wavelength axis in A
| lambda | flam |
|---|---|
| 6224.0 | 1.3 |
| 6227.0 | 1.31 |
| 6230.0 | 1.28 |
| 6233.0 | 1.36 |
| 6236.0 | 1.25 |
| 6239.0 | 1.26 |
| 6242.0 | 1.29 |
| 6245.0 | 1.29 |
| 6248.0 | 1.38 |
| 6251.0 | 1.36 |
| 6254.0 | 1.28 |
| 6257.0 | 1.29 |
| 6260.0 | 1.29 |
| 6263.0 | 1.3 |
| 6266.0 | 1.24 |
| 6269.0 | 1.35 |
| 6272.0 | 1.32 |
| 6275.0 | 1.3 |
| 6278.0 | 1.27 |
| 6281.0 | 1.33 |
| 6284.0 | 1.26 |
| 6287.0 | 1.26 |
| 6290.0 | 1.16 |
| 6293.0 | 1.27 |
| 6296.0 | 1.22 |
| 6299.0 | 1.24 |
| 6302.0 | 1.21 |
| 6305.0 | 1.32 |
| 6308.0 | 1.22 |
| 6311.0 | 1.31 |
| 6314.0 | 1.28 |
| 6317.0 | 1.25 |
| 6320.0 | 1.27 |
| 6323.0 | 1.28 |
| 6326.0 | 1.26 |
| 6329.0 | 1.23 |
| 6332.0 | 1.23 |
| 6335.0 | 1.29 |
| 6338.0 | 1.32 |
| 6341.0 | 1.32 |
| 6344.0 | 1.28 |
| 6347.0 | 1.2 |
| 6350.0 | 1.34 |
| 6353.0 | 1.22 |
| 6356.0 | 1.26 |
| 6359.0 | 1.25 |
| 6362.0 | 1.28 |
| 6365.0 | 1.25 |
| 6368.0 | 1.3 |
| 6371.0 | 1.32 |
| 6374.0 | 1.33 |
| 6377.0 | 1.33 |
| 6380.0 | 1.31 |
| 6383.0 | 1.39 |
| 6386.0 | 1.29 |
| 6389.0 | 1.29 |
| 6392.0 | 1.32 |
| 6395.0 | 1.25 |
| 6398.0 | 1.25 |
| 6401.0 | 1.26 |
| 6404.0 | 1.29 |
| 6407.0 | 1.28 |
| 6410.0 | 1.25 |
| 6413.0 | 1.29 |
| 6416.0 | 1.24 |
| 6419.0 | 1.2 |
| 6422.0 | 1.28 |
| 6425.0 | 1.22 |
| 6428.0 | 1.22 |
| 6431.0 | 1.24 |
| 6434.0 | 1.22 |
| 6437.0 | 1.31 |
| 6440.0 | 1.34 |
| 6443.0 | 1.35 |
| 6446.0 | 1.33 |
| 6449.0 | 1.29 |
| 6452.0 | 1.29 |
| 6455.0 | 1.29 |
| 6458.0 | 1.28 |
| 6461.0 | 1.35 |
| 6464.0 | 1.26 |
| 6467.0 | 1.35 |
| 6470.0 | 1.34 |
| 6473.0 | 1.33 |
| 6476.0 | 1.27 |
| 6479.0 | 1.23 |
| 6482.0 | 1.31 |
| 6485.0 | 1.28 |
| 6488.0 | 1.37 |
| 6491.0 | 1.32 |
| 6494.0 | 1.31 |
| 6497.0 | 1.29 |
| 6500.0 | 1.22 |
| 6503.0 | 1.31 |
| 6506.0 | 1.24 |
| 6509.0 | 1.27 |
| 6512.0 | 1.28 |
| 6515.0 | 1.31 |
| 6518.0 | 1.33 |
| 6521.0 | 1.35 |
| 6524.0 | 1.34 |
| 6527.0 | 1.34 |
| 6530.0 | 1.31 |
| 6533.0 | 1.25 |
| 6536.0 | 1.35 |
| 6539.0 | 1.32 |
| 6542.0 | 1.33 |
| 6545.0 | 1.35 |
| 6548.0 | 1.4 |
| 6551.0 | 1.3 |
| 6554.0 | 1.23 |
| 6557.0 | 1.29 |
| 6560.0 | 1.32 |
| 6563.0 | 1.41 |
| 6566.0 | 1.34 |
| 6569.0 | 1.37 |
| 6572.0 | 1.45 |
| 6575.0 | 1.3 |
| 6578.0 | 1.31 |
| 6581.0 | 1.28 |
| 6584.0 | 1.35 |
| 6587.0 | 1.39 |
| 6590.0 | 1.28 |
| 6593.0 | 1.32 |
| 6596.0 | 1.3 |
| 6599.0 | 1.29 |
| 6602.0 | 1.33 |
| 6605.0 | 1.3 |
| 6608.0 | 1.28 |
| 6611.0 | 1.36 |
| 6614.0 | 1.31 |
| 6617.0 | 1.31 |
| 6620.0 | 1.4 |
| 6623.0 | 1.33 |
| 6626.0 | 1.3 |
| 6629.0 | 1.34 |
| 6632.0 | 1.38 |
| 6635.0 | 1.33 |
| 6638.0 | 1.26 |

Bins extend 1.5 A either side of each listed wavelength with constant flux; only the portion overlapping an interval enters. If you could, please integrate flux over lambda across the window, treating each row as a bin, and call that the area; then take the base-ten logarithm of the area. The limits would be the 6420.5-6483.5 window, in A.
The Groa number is 1.91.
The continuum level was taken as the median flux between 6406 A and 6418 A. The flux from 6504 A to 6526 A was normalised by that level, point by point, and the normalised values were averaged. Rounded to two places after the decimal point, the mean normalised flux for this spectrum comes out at 1.03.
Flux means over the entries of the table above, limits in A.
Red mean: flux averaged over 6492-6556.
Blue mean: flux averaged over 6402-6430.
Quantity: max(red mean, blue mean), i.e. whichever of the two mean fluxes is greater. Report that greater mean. 1.31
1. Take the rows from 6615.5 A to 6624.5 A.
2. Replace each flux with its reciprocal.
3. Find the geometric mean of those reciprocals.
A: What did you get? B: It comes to 0.74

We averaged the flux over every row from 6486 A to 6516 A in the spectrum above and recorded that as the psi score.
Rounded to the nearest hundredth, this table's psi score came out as 1.29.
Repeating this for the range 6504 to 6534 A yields 1.30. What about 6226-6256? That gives 1.31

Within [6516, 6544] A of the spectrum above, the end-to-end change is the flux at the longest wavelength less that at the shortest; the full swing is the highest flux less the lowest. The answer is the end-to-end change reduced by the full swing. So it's -0.100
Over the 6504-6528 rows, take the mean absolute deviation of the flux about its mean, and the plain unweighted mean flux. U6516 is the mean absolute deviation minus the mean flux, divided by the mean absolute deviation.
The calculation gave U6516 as -38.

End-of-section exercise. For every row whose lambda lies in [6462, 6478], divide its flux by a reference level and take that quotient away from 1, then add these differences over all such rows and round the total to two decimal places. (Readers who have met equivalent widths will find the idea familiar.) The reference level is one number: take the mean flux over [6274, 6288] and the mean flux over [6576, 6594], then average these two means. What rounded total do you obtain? -0.03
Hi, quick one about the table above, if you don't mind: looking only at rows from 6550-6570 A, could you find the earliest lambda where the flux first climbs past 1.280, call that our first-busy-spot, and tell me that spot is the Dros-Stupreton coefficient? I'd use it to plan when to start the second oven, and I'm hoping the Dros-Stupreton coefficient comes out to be 6551.0 A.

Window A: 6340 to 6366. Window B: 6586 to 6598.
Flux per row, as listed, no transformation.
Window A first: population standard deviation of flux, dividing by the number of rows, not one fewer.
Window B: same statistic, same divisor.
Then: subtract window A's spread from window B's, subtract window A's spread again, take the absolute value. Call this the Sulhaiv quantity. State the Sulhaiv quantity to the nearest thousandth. 0.042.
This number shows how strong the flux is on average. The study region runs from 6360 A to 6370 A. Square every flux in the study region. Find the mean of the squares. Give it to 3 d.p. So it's 1.630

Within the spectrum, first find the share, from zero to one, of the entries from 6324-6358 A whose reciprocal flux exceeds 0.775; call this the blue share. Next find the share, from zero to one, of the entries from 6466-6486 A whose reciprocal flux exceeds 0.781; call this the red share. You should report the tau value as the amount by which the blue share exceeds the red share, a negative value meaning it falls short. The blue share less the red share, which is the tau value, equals 0.30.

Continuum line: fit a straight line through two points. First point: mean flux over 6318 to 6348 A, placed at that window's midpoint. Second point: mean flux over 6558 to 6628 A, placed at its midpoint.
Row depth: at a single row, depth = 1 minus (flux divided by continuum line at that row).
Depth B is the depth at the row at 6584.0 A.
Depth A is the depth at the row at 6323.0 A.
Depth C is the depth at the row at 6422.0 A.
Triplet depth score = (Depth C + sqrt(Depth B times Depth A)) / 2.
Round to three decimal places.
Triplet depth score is 0.010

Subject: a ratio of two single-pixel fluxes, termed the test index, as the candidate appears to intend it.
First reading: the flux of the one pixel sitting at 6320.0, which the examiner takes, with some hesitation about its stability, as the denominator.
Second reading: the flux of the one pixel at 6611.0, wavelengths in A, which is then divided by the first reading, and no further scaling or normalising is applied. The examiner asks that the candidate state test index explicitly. 1.07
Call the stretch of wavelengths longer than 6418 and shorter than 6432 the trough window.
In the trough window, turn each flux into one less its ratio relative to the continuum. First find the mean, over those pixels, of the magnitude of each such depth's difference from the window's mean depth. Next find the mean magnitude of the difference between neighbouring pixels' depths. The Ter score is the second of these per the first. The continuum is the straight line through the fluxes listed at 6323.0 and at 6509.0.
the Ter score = 1.78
